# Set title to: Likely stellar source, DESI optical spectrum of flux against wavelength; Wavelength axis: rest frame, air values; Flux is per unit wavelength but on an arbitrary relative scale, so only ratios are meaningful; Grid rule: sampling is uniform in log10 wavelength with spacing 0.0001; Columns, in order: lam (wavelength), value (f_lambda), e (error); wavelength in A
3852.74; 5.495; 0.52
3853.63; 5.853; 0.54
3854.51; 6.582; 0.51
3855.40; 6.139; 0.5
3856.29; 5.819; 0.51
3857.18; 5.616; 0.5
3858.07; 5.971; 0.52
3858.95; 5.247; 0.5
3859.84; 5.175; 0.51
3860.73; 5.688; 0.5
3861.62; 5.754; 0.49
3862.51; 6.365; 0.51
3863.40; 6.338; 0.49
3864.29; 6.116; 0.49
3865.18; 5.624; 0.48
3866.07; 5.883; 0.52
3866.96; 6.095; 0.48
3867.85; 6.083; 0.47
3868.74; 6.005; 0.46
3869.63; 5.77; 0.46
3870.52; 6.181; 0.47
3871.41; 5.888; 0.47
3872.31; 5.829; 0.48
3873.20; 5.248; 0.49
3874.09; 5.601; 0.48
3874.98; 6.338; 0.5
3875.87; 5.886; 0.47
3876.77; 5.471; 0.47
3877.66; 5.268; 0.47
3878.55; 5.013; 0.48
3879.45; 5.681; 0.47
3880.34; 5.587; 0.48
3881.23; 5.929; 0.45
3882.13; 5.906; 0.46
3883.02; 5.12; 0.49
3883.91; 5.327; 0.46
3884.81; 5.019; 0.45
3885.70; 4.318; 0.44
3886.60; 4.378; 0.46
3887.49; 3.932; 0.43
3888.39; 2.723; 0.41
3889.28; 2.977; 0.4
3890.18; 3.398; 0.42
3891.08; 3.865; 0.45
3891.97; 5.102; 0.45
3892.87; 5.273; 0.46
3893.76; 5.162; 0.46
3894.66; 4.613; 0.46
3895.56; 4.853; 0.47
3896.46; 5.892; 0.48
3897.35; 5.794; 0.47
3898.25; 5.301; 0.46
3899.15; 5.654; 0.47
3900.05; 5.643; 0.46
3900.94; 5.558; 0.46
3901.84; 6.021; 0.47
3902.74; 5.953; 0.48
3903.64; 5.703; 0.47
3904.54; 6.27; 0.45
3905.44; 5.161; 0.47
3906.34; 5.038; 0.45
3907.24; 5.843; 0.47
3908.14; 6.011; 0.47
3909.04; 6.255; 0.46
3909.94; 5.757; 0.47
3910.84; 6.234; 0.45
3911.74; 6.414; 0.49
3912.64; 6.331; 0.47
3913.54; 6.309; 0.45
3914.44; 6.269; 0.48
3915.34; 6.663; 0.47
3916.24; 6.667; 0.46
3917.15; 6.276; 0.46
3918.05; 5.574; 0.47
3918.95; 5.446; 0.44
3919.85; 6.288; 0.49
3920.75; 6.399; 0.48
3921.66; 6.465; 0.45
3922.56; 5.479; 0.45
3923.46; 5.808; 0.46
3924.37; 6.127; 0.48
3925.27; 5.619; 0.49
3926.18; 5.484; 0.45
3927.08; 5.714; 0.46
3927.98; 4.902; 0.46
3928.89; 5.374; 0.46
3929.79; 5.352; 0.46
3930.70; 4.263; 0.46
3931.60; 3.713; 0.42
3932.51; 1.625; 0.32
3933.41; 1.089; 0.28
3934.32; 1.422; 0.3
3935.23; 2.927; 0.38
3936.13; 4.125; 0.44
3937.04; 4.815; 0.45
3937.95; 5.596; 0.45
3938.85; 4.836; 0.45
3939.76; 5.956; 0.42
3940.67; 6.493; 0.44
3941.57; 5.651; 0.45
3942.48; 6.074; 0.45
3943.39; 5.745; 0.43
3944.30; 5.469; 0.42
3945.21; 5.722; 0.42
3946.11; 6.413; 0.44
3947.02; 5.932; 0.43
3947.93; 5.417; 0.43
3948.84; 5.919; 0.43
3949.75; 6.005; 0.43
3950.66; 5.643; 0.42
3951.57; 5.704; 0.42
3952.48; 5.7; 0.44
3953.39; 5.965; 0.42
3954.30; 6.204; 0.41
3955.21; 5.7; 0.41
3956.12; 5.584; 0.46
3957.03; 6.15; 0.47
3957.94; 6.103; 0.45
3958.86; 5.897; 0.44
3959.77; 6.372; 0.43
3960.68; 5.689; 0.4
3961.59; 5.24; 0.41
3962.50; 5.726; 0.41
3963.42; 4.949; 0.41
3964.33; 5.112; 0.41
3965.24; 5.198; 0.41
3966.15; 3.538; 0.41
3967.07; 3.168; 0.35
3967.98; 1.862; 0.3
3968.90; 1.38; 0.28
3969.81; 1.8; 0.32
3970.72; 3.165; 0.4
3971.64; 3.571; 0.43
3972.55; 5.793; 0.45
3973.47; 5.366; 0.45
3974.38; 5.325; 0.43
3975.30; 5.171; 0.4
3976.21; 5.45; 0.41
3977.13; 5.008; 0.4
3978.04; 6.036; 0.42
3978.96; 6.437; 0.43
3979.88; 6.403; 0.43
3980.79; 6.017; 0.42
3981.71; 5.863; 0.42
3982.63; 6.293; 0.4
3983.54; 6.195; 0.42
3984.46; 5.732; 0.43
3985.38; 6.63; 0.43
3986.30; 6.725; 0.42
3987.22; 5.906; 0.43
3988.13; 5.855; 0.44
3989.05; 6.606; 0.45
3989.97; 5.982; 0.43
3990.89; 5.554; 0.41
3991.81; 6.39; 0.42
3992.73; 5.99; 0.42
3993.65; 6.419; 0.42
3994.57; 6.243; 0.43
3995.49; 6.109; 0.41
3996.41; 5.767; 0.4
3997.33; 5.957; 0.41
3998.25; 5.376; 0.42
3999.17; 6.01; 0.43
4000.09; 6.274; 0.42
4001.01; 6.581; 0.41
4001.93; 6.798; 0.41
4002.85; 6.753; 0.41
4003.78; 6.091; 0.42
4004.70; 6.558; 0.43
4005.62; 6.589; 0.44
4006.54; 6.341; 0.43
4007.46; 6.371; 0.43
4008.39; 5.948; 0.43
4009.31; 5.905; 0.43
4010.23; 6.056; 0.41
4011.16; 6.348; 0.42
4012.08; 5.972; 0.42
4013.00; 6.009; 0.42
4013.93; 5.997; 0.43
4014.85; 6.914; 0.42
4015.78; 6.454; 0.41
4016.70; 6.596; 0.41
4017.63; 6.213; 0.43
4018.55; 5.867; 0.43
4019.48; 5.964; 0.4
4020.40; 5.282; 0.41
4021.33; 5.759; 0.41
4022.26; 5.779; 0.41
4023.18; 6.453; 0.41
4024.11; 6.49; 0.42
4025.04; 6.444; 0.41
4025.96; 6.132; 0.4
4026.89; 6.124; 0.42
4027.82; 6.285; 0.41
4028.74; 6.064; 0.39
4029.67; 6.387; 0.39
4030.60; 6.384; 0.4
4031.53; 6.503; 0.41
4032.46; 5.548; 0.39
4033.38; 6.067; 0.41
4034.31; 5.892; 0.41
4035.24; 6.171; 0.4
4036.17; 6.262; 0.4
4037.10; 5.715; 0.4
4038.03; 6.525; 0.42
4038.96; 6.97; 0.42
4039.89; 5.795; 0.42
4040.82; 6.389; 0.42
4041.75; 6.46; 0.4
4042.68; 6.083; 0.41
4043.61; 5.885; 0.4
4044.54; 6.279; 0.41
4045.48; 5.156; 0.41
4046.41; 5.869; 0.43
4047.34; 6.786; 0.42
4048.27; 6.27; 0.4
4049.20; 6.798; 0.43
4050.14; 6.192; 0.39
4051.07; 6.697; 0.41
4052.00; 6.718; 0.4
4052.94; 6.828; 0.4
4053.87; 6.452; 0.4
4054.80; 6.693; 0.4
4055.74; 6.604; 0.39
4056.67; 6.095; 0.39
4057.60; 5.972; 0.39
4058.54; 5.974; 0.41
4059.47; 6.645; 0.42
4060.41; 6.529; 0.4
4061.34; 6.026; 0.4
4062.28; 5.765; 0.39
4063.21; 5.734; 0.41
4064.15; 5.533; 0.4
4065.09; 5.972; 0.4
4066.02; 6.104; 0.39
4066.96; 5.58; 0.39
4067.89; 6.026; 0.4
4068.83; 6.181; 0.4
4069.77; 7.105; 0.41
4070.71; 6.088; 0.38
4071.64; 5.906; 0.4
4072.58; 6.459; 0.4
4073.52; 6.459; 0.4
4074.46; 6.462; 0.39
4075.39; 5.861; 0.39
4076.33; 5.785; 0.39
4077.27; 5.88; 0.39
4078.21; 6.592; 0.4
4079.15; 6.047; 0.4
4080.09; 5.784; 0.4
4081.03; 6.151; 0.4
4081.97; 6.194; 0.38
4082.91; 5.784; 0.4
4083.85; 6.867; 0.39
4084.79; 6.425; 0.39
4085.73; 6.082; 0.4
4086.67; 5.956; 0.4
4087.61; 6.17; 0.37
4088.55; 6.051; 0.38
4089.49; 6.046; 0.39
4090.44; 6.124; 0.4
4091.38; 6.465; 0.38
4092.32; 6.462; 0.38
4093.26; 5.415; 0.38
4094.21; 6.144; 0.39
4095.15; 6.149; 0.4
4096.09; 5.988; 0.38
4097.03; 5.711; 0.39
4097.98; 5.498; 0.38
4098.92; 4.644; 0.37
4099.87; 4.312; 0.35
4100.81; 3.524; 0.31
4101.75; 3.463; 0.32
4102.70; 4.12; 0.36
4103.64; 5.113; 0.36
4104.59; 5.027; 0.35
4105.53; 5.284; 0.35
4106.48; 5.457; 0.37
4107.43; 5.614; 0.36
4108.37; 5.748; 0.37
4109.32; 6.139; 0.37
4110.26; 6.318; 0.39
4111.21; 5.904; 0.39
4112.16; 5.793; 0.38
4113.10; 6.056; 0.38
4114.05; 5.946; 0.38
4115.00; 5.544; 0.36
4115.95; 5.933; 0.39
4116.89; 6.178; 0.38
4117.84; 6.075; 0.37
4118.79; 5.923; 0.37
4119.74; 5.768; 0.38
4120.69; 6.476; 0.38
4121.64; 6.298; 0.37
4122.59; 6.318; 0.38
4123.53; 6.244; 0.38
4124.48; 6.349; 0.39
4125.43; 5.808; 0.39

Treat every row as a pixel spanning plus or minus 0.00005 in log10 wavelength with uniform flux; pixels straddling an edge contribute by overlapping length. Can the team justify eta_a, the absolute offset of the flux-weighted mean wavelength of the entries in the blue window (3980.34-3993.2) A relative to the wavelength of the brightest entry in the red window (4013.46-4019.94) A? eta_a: 28.1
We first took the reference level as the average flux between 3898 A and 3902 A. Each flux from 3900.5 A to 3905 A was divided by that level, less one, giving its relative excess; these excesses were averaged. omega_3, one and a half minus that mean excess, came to 1.45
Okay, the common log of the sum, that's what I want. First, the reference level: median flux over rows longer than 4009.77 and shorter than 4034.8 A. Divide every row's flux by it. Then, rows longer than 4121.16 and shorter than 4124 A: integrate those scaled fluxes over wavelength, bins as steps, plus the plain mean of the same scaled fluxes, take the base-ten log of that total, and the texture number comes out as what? 0.597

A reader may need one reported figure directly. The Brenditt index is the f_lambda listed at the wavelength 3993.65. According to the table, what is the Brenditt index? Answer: 6.419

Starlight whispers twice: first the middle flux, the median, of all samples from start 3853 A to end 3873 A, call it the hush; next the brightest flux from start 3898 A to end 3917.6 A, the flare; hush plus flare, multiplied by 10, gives 126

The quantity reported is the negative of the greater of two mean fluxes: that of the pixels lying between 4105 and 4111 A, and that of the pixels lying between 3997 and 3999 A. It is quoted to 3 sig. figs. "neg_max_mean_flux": -5.76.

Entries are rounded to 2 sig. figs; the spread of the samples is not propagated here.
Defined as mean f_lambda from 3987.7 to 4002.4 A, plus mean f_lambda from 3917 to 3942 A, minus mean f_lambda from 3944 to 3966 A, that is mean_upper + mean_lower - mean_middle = 5.3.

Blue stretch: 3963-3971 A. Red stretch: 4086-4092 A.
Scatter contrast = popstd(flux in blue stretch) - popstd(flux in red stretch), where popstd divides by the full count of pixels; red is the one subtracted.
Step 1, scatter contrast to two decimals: 1.24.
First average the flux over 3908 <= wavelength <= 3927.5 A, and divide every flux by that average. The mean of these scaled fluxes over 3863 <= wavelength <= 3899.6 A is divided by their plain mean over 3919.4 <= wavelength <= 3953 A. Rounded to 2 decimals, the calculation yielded 1.02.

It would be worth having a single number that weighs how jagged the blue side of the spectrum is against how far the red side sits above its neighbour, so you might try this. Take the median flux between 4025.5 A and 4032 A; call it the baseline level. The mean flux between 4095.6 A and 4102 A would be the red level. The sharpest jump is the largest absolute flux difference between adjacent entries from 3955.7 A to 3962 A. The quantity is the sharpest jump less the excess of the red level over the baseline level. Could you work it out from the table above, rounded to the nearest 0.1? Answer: 2.2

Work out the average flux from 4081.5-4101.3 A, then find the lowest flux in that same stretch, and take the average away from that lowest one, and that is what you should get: -2.3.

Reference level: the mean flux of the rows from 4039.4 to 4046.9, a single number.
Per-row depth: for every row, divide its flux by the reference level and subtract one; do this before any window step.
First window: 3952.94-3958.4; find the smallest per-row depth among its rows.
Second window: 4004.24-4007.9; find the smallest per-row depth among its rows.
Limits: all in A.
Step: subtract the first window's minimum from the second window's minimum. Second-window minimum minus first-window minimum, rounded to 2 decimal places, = 0.13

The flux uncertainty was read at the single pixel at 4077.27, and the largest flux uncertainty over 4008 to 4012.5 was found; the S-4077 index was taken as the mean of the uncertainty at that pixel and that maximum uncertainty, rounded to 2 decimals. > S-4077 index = 0.41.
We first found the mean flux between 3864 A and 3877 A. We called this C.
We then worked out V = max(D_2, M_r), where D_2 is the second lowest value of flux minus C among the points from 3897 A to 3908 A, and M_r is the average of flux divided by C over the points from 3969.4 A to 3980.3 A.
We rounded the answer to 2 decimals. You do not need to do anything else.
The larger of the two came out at 0.85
